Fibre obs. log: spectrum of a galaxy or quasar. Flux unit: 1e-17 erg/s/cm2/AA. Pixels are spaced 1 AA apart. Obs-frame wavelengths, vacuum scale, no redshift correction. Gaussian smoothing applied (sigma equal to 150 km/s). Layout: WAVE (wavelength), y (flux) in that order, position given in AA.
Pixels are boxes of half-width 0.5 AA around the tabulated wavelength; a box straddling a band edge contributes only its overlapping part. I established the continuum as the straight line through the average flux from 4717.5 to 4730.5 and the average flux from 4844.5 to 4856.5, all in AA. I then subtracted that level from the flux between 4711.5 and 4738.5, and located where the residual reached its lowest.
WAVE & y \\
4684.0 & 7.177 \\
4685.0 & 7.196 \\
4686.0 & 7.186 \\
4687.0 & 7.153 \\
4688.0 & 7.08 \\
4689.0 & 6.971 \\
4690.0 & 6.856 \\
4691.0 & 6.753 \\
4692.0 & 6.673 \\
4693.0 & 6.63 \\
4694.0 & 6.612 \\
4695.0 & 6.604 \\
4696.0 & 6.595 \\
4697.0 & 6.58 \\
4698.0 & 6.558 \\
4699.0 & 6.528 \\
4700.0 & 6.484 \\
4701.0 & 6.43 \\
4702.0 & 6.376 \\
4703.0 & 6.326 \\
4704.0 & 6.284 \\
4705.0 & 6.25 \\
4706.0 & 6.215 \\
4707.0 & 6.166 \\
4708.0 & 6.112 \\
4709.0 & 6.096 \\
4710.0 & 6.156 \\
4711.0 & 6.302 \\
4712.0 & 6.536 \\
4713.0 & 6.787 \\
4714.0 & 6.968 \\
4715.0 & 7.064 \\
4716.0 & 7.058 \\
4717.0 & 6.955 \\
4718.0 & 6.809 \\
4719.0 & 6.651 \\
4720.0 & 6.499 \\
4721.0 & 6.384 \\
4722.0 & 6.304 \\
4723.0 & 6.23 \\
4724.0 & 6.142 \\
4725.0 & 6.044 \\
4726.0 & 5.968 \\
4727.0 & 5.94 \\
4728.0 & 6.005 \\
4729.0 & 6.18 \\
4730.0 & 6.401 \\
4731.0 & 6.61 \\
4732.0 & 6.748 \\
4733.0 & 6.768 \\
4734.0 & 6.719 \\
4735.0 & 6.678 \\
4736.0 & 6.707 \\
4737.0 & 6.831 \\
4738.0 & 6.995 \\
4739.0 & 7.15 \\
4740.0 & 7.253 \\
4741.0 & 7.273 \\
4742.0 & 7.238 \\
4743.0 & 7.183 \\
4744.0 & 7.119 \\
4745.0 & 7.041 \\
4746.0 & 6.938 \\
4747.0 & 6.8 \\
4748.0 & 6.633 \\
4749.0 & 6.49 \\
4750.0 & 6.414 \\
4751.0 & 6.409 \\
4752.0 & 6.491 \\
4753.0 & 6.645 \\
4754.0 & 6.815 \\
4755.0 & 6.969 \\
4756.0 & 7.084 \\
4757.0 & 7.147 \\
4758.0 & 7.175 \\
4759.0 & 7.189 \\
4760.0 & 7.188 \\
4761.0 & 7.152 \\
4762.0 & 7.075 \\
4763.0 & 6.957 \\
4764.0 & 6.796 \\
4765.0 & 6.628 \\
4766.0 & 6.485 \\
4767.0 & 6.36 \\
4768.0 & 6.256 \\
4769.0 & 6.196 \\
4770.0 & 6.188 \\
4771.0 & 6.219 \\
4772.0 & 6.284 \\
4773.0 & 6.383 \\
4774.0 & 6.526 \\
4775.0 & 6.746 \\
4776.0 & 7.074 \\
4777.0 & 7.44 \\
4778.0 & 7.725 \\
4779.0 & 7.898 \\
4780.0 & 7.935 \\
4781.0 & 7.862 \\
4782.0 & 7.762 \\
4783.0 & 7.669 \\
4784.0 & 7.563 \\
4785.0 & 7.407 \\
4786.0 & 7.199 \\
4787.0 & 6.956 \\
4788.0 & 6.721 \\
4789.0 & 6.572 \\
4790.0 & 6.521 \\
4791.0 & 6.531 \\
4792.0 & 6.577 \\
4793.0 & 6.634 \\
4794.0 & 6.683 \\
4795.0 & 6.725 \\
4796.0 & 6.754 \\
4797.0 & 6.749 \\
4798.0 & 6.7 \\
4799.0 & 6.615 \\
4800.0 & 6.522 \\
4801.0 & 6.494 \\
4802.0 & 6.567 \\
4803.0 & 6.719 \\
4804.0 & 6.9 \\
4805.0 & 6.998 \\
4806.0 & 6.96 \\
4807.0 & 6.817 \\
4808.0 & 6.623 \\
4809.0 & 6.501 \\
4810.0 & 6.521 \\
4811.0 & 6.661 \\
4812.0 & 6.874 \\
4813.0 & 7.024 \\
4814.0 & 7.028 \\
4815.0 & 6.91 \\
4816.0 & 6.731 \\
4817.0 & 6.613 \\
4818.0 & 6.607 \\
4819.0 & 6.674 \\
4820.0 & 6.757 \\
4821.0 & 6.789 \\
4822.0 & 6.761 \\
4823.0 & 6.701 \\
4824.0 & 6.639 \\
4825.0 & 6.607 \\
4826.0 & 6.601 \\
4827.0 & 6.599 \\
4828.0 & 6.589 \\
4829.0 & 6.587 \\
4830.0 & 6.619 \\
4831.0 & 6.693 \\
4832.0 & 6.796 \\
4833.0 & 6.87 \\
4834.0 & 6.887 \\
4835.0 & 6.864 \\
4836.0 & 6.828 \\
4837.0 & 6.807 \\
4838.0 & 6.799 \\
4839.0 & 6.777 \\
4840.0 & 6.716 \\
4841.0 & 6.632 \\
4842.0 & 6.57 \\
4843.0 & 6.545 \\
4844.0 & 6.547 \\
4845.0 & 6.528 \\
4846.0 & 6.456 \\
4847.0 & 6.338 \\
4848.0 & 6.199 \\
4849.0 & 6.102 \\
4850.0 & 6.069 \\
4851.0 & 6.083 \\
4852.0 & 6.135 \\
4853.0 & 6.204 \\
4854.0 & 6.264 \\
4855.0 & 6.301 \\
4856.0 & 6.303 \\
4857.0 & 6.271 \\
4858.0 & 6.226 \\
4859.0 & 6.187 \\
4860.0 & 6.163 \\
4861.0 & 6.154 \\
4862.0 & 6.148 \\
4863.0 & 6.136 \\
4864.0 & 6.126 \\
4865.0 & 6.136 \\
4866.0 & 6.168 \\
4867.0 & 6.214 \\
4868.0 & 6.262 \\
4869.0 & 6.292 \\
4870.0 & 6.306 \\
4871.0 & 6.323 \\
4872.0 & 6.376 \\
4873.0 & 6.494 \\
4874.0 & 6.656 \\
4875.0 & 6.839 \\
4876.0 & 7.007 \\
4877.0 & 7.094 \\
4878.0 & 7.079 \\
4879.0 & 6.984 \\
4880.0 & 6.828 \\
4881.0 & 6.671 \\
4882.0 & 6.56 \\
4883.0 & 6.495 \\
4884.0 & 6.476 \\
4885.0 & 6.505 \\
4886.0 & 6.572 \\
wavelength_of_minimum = 4727.0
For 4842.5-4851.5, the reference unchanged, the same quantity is 4850.0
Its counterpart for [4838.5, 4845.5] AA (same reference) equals 4845.0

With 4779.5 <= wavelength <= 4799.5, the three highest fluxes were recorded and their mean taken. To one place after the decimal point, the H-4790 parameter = 7.9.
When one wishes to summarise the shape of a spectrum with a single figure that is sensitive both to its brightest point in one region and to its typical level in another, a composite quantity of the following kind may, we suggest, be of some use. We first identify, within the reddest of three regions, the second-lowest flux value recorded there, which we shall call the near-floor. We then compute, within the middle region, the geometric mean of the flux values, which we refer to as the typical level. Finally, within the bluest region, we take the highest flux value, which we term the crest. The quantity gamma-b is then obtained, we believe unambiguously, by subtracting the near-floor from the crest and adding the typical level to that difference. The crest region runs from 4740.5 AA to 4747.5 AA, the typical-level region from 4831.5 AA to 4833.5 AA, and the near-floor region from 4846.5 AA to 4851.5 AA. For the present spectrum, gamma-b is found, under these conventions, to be 8.0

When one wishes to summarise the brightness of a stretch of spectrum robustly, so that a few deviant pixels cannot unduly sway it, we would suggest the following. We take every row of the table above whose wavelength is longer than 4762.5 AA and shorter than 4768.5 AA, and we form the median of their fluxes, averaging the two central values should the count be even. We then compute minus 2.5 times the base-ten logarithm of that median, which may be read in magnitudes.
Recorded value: -2.04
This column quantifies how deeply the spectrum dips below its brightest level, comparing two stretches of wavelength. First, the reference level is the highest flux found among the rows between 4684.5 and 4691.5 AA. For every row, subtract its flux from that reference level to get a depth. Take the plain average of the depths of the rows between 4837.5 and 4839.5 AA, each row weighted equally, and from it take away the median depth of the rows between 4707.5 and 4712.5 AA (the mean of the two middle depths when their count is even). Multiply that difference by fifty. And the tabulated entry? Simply -32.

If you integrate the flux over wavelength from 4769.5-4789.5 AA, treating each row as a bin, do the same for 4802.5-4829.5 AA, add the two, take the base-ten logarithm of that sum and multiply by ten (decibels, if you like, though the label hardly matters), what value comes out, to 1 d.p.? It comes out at 25.1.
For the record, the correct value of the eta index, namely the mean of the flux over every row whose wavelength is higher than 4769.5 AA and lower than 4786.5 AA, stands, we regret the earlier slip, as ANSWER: 7.2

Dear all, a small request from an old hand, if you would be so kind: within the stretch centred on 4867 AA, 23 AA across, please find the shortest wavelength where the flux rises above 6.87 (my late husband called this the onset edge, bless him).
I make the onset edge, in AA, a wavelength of 4876.0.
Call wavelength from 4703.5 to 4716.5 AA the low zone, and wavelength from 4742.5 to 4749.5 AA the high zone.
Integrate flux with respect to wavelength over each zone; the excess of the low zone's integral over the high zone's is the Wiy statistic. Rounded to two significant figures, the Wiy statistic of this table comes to 36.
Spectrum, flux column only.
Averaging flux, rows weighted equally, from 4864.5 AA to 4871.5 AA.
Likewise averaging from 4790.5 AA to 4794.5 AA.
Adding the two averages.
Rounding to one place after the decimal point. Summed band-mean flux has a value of 12.8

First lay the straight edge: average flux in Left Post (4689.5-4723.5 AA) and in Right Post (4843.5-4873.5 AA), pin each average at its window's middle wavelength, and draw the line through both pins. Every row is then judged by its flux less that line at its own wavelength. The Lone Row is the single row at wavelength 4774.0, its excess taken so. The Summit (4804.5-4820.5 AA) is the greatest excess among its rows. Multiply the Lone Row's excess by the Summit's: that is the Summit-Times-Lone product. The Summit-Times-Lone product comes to 0.1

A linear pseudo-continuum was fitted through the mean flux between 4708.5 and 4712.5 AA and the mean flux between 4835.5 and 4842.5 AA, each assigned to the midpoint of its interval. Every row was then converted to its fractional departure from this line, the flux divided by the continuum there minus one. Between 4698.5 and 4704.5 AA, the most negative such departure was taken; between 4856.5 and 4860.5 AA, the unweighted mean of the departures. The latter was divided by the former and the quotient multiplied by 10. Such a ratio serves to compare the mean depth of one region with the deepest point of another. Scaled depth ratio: -156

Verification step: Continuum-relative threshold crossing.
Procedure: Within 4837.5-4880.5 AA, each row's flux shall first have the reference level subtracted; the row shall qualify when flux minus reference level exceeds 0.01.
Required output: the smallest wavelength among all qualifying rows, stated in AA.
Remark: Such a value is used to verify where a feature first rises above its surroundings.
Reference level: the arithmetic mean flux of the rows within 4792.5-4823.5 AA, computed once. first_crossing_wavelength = 4838.0 AA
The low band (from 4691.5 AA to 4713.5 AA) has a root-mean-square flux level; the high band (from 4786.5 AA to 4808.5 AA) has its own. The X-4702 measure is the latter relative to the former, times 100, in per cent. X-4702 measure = 104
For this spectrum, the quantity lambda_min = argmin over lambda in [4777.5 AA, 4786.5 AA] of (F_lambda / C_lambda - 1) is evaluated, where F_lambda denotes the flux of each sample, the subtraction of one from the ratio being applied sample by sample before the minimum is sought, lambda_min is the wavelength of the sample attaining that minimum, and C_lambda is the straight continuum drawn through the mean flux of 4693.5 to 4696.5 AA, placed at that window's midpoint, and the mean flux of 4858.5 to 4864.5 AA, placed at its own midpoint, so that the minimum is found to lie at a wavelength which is 4786.0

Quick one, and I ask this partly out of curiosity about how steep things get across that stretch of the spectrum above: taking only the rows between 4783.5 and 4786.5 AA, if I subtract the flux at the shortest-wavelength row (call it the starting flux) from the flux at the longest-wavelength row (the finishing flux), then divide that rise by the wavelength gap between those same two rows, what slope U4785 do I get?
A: -0.18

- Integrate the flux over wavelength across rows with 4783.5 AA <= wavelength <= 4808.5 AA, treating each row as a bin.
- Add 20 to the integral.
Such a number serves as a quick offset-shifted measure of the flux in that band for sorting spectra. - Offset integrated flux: 190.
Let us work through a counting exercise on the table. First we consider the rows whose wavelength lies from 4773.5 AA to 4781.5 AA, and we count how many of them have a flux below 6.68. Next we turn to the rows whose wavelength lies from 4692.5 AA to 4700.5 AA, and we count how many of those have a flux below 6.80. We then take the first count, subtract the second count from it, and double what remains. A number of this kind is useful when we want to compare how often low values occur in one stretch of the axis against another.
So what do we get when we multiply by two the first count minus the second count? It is -14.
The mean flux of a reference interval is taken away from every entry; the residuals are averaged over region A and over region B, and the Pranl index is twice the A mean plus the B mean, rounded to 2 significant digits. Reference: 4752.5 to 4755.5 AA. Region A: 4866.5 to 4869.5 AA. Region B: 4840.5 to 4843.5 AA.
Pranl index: -1.3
